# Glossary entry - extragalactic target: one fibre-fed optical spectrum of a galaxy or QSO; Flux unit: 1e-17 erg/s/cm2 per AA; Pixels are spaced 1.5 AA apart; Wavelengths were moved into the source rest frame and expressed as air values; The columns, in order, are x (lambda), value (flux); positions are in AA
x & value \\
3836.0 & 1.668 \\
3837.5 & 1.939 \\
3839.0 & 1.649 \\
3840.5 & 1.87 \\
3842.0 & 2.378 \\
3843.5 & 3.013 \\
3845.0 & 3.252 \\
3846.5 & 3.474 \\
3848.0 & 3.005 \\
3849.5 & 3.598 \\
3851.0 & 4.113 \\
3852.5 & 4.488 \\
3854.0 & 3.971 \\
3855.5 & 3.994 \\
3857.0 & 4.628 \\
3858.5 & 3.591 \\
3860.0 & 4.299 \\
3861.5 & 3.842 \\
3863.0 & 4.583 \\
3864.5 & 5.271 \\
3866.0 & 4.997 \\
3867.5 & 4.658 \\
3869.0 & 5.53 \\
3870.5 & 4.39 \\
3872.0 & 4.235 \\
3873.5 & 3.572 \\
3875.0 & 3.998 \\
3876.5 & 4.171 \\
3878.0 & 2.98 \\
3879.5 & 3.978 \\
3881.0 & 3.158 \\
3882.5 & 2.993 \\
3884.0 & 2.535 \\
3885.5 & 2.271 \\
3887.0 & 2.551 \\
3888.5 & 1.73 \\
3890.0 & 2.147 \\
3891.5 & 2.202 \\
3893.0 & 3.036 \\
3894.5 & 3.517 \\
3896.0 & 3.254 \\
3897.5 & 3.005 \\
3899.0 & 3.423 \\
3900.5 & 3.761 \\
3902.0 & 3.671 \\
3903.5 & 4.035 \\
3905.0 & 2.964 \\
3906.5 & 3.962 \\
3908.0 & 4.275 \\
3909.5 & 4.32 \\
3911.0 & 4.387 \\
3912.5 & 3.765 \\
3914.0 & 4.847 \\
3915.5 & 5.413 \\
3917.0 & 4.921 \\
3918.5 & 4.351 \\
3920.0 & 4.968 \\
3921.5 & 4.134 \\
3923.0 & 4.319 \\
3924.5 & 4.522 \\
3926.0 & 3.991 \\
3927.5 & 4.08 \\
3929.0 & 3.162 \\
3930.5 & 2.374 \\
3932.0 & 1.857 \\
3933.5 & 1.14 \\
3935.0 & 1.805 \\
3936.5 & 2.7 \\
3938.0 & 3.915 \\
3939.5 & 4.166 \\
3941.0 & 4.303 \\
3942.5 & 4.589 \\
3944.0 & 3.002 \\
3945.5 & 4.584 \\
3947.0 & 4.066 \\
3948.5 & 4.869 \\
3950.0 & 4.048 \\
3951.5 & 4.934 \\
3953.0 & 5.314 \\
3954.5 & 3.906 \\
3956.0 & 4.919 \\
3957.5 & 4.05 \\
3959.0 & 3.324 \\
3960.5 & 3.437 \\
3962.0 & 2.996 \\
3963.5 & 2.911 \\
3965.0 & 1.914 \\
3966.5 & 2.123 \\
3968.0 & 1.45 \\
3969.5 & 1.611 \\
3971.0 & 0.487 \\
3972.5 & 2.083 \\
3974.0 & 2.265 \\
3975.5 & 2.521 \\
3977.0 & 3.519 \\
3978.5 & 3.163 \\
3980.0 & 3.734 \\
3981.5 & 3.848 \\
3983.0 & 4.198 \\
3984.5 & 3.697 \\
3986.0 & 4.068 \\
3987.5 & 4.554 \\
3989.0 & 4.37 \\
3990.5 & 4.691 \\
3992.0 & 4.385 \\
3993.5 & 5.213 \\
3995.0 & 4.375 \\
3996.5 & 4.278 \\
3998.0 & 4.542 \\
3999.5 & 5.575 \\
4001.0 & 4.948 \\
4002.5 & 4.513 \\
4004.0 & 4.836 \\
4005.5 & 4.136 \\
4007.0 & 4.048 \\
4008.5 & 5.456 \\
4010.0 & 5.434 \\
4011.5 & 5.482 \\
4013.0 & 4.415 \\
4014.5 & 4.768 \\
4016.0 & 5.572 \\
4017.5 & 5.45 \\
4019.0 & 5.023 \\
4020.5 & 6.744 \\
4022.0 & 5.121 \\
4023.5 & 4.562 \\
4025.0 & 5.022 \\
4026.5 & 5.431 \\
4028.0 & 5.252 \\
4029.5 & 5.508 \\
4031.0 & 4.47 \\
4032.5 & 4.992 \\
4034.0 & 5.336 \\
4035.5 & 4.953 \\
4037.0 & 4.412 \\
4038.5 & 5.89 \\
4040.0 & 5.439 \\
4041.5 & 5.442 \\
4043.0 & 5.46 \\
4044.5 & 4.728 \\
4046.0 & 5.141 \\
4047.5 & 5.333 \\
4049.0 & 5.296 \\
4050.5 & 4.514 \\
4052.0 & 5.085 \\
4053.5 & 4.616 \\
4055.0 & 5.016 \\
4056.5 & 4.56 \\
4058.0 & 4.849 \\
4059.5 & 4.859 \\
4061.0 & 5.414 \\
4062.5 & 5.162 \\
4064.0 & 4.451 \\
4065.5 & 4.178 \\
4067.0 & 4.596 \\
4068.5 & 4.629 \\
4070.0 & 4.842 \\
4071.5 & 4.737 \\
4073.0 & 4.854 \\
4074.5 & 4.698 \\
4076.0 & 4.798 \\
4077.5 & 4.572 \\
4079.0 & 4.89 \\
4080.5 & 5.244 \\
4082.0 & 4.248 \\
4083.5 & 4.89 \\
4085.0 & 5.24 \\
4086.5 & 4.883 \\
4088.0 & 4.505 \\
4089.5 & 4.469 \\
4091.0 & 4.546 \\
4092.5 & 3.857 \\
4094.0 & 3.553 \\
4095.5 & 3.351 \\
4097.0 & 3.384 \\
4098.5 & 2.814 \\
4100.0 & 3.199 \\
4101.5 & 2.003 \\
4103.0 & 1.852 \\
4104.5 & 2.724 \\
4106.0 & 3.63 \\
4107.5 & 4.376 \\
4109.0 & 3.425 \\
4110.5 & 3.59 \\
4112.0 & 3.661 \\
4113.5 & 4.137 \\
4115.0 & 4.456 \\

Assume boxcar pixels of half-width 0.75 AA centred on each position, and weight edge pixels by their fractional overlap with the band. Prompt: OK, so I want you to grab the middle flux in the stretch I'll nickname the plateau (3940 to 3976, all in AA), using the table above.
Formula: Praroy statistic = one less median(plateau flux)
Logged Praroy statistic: -2.4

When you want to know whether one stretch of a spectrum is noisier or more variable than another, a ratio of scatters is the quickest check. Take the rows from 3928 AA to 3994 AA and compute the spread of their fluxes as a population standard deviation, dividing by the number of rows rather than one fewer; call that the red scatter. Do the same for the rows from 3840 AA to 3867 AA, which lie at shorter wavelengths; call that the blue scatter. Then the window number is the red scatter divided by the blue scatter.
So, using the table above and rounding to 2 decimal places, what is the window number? 1.38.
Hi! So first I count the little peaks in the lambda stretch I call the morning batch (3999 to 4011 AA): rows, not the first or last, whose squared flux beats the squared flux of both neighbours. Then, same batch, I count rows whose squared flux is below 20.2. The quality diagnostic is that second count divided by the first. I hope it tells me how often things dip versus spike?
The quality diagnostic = 1.0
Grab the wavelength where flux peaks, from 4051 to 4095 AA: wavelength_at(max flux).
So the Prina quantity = 4061.0 AA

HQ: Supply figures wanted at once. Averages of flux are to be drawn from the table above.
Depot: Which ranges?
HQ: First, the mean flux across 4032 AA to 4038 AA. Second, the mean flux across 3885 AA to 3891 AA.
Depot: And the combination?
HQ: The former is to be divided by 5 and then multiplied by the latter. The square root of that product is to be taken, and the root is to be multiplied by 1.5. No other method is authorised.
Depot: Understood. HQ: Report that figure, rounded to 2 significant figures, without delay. 2.2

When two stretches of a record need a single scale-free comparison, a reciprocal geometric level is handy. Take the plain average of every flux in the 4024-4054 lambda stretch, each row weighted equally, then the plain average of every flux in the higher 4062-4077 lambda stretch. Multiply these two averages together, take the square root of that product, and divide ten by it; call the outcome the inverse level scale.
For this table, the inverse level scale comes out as 2.04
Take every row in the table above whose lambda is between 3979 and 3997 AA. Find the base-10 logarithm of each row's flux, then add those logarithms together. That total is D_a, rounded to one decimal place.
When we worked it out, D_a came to 7.6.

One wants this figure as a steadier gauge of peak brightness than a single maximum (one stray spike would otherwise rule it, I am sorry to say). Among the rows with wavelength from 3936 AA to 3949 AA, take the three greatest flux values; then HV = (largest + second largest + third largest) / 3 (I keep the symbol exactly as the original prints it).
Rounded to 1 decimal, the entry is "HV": 4.7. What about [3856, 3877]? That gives 5.3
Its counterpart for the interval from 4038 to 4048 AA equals 5.6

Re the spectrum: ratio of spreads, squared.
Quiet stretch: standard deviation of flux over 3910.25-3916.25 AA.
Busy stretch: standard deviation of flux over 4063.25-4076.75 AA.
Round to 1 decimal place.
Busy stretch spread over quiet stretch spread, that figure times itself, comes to 0.1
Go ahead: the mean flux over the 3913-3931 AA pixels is 4.3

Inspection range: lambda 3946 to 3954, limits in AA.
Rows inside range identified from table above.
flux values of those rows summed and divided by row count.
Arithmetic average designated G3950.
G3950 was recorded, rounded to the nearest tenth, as 4.6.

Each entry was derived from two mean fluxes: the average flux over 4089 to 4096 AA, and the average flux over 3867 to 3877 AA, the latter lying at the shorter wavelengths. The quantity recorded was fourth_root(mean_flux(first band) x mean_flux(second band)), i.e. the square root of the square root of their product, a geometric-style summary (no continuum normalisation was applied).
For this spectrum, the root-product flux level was 2.04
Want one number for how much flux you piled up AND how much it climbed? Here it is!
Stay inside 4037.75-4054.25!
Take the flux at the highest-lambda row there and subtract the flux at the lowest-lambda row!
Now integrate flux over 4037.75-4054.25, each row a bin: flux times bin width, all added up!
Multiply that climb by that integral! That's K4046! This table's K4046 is -109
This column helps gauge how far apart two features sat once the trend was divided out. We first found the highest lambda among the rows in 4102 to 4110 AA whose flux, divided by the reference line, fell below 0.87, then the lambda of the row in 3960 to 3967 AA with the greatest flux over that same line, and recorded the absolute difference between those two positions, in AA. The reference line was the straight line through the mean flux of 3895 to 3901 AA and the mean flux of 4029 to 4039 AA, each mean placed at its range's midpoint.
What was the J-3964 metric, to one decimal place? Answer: 148.5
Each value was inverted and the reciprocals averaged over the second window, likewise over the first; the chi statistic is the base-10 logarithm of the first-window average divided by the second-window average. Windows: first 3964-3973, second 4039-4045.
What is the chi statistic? 0.63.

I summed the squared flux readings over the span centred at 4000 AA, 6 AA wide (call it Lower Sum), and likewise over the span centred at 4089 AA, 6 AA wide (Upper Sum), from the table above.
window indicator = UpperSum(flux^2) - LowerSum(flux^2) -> -12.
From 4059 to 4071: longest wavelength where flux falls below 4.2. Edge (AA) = 4065.5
